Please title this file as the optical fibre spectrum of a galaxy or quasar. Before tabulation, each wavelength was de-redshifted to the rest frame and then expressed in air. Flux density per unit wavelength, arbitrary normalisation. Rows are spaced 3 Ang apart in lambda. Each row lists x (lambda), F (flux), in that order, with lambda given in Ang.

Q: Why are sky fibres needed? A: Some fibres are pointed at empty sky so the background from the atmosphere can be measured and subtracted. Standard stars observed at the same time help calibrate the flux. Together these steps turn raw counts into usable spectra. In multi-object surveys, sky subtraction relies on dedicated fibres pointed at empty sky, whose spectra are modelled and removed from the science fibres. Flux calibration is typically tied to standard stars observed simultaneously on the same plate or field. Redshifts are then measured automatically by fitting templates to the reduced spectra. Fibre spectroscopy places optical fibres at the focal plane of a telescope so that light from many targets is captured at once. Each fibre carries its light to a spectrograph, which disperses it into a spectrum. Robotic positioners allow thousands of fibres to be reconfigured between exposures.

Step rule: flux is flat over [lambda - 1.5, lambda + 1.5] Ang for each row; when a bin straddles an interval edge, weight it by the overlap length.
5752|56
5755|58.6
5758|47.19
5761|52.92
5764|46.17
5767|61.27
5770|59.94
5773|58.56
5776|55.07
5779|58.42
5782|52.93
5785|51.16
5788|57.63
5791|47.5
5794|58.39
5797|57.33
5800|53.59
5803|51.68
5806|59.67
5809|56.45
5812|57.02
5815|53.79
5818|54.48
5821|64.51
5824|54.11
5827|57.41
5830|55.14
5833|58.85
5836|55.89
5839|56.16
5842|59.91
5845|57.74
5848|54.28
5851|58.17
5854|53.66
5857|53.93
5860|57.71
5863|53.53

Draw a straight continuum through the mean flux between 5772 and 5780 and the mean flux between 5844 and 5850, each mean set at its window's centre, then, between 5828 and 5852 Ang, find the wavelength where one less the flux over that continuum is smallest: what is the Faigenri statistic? 5842 Ang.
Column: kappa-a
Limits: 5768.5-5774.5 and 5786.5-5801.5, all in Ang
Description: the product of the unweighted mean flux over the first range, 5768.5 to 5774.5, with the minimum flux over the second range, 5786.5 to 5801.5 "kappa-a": 2814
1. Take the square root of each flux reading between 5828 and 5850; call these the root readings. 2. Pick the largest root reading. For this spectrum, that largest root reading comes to 7.74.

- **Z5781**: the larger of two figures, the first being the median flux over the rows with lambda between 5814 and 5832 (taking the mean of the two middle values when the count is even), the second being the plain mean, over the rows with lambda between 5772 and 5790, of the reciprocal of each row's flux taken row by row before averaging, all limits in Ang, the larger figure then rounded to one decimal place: 54.8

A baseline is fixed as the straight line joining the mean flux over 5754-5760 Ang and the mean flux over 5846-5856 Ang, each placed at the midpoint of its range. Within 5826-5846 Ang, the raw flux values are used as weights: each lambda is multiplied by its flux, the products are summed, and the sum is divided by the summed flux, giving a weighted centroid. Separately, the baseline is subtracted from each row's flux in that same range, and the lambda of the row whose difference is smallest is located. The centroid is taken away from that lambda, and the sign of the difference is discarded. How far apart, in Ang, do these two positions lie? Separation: 6.1 Ang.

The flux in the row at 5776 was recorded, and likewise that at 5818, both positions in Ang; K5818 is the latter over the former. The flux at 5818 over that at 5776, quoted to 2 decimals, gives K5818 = 0.99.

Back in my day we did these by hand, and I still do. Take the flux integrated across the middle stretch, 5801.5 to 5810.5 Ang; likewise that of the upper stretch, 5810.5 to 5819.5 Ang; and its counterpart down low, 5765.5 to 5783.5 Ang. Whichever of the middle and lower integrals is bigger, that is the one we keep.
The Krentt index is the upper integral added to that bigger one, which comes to 1534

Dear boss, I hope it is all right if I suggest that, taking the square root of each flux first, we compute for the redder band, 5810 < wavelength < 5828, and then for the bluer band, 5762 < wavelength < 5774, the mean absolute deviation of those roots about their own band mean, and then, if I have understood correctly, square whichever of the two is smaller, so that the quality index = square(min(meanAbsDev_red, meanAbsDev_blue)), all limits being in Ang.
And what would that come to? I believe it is 0.033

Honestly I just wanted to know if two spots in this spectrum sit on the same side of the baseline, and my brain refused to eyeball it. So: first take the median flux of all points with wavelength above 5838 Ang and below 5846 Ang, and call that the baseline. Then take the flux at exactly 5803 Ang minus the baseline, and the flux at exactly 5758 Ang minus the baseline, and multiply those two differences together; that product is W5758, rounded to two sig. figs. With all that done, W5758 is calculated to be 64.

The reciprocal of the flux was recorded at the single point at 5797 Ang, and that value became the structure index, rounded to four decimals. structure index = 0.0174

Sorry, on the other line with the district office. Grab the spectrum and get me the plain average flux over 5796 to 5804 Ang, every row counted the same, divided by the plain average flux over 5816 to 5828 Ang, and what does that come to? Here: 0.94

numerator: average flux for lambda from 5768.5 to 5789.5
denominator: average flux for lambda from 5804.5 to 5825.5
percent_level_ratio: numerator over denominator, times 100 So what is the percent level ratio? 98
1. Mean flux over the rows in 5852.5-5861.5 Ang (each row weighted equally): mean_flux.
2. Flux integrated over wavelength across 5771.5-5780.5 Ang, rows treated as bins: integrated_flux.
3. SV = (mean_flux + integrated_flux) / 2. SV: 286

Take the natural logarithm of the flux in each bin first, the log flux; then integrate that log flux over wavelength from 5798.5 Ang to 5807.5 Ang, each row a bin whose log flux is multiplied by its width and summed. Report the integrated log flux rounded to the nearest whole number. 36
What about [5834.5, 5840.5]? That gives 24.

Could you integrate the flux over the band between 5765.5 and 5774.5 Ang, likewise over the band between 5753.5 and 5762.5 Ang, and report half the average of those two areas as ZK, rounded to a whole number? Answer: 254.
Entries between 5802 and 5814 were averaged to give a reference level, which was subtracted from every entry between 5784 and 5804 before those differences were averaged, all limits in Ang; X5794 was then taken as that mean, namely -2.3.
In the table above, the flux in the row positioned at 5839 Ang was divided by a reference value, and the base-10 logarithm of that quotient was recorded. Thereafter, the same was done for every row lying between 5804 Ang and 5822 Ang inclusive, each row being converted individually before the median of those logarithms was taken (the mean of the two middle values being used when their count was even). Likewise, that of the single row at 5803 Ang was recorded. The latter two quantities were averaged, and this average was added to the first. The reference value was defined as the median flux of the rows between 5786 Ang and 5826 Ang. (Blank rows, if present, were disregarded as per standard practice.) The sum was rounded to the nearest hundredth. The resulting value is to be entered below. -0.02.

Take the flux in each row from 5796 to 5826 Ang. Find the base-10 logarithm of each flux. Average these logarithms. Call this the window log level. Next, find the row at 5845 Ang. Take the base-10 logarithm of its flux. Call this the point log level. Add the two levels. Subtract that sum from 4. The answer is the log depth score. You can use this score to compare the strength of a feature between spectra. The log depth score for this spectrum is 0.489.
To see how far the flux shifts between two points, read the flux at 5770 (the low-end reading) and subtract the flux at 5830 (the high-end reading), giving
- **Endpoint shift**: 4.8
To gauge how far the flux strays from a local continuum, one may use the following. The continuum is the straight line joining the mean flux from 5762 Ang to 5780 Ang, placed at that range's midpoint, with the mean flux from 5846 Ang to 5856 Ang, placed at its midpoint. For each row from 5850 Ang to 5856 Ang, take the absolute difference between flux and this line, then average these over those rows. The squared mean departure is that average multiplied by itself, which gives 5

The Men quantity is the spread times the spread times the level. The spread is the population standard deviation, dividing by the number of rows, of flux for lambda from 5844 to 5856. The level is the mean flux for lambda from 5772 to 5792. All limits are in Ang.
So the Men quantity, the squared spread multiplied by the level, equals 220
